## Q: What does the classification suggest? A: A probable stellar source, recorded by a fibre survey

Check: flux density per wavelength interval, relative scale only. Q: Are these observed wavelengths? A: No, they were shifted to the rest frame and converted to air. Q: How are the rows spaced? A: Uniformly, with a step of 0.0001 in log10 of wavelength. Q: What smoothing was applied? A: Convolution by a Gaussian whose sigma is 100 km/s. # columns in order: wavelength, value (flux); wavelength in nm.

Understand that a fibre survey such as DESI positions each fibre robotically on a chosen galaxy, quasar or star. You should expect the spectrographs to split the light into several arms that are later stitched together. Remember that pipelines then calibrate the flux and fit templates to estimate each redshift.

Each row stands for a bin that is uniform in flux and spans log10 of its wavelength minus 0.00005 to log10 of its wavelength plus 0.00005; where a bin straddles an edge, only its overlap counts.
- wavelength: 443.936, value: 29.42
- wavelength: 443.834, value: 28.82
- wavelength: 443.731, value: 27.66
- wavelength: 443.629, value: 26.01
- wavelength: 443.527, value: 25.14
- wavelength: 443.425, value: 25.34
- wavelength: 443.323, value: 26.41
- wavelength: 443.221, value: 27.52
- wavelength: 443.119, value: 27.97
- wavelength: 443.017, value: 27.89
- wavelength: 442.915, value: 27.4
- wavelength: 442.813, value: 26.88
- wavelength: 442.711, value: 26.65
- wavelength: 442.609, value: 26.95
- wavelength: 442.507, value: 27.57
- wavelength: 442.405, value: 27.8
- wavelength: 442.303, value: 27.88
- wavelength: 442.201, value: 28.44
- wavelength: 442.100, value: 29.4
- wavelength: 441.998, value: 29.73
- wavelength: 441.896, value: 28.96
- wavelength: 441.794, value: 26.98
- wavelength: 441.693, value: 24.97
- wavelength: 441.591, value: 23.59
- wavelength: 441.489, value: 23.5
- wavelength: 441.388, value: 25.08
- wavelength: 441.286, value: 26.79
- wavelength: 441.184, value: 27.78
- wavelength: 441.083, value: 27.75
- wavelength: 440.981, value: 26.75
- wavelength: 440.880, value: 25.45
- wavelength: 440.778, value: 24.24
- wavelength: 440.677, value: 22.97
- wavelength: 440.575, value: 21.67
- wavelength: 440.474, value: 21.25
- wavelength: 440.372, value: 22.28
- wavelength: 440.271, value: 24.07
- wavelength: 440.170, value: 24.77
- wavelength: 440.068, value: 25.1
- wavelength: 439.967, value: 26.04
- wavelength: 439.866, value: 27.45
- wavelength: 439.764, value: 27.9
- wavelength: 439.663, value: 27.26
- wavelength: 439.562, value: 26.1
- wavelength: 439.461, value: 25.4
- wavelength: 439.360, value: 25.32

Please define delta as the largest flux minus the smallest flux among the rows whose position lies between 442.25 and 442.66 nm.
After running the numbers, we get 0.9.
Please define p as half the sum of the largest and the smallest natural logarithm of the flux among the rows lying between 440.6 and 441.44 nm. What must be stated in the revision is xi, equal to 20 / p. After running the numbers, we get 6.19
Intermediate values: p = 3.23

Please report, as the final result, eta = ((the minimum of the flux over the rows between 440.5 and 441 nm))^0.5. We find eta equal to 4.7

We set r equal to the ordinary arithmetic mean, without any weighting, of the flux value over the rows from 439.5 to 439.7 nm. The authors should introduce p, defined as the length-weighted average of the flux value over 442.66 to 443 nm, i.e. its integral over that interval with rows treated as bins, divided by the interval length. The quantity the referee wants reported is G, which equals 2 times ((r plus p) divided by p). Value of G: 3.97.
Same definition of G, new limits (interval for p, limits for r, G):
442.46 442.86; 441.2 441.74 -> 3.84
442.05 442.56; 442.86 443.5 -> 3.92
